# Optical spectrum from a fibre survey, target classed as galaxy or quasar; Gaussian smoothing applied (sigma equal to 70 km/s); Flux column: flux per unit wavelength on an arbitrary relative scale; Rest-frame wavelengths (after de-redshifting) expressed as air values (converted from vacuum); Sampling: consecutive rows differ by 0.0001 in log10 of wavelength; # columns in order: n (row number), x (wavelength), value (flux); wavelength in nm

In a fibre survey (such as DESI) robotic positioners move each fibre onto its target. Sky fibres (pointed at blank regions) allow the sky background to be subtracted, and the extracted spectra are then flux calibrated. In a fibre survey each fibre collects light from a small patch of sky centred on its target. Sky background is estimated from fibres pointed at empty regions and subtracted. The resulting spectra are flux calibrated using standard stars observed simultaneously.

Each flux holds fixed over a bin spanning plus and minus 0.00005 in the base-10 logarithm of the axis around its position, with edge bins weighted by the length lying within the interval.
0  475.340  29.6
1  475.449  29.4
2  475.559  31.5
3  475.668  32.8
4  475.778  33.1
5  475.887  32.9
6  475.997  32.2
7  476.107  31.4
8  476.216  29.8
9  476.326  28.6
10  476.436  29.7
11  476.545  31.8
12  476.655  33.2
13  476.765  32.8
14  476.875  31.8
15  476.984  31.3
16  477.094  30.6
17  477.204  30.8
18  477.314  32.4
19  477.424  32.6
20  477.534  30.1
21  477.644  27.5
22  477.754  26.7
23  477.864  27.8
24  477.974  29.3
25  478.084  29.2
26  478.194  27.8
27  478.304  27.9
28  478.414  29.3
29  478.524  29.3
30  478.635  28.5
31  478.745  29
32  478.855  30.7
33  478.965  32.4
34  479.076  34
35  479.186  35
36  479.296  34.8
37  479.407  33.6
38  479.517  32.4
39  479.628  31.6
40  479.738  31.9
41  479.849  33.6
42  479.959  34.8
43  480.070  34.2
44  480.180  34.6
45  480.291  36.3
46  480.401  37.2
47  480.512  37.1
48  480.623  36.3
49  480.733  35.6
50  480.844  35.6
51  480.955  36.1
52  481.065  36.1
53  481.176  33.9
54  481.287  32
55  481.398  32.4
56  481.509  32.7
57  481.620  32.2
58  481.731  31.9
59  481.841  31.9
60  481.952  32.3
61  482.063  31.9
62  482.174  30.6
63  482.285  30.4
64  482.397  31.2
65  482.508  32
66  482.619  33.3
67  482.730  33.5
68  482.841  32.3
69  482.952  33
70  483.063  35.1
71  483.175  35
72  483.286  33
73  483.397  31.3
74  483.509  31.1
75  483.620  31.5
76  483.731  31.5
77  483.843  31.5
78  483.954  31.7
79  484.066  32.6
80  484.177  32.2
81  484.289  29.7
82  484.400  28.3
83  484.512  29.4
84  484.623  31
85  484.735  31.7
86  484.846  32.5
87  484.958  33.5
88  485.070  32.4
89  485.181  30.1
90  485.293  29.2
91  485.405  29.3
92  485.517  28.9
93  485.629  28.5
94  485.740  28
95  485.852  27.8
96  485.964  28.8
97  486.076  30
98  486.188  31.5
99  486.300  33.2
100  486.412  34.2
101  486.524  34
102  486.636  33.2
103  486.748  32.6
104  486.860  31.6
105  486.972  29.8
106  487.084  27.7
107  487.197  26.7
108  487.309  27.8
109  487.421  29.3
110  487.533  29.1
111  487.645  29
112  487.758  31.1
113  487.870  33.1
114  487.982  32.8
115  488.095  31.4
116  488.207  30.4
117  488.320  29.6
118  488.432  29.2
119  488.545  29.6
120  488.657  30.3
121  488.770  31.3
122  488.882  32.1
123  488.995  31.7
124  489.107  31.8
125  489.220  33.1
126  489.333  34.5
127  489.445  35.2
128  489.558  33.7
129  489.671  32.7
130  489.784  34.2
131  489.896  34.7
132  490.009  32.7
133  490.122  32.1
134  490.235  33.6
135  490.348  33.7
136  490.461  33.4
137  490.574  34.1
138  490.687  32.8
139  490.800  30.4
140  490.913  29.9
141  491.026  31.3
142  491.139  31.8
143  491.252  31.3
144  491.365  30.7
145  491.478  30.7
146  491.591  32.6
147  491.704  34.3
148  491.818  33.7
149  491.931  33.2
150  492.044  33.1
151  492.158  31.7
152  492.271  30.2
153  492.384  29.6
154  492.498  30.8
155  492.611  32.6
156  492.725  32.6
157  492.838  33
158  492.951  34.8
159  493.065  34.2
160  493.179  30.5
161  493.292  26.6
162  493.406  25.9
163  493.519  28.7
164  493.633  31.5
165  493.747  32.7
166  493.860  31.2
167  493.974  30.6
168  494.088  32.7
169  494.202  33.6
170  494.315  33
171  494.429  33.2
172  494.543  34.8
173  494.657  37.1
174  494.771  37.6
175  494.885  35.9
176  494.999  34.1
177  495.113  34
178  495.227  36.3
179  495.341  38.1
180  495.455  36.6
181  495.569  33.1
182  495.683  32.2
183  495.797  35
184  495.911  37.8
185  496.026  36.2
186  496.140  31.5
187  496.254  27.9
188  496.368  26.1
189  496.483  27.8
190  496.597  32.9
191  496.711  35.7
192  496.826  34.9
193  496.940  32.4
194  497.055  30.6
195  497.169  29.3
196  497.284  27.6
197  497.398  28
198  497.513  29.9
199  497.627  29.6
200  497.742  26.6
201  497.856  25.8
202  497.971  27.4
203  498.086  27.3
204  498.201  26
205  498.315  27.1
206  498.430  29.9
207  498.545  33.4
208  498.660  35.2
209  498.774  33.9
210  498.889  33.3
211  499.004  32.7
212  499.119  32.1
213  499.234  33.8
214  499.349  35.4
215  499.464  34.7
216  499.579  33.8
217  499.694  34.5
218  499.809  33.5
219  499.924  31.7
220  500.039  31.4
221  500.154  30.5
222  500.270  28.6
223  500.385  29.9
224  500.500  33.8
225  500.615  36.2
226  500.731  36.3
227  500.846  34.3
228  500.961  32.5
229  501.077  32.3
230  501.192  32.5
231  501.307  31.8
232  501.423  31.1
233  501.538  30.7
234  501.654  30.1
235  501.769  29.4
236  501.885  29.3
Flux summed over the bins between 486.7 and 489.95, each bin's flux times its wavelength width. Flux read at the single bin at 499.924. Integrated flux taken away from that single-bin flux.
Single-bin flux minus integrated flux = -70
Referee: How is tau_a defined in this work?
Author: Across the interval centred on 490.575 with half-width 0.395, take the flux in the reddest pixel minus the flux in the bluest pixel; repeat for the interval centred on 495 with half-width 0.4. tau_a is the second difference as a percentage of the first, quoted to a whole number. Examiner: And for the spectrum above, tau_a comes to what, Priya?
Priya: -27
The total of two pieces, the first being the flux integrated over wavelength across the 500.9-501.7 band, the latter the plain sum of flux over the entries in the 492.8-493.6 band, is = 239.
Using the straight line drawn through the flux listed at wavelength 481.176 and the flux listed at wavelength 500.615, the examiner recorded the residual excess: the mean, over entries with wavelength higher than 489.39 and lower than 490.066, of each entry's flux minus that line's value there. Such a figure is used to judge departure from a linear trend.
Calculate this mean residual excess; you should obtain -1.0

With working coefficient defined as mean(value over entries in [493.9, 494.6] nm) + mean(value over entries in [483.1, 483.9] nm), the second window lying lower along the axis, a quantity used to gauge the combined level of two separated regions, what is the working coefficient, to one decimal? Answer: 65.1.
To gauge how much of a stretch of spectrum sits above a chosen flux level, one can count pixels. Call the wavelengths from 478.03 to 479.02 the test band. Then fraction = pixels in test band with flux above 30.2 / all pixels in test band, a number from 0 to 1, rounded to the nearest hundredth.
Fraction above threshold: 0.22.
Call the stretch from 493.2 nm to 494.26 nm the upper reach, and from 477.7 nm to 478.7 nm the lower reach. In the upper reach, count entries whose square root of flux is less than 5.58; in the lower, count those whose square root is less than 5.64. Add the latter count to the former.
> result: 13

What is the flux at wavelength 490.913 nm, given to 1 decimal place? 29.9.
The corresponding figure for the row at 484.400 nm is 28.3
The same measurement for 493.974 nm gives 30.6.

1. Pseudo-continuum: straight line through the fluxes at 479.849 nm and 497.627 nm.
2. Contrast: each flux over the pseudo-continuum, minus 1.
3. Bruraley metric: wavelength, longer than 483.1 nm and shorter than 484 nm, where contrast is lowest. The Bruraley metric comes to 483.509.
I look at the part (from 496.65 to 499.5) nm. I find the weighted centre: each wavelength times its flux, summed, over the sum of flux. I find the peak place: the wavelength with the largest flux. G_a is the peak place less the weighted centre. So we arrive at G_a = -1.40 nm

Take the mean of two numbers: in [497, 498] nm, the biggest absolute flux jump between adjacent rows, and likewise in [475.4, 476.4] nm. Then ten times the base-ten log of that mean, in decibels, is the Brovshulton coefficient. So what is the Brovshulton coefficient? 4.1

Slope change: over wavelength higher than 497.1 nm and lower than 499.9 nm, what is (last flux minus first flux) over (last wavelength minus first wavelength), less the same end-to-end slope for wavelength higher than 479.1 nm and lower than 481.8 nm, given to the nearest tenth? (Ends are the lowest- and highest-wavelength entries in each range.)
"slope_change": 2.8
